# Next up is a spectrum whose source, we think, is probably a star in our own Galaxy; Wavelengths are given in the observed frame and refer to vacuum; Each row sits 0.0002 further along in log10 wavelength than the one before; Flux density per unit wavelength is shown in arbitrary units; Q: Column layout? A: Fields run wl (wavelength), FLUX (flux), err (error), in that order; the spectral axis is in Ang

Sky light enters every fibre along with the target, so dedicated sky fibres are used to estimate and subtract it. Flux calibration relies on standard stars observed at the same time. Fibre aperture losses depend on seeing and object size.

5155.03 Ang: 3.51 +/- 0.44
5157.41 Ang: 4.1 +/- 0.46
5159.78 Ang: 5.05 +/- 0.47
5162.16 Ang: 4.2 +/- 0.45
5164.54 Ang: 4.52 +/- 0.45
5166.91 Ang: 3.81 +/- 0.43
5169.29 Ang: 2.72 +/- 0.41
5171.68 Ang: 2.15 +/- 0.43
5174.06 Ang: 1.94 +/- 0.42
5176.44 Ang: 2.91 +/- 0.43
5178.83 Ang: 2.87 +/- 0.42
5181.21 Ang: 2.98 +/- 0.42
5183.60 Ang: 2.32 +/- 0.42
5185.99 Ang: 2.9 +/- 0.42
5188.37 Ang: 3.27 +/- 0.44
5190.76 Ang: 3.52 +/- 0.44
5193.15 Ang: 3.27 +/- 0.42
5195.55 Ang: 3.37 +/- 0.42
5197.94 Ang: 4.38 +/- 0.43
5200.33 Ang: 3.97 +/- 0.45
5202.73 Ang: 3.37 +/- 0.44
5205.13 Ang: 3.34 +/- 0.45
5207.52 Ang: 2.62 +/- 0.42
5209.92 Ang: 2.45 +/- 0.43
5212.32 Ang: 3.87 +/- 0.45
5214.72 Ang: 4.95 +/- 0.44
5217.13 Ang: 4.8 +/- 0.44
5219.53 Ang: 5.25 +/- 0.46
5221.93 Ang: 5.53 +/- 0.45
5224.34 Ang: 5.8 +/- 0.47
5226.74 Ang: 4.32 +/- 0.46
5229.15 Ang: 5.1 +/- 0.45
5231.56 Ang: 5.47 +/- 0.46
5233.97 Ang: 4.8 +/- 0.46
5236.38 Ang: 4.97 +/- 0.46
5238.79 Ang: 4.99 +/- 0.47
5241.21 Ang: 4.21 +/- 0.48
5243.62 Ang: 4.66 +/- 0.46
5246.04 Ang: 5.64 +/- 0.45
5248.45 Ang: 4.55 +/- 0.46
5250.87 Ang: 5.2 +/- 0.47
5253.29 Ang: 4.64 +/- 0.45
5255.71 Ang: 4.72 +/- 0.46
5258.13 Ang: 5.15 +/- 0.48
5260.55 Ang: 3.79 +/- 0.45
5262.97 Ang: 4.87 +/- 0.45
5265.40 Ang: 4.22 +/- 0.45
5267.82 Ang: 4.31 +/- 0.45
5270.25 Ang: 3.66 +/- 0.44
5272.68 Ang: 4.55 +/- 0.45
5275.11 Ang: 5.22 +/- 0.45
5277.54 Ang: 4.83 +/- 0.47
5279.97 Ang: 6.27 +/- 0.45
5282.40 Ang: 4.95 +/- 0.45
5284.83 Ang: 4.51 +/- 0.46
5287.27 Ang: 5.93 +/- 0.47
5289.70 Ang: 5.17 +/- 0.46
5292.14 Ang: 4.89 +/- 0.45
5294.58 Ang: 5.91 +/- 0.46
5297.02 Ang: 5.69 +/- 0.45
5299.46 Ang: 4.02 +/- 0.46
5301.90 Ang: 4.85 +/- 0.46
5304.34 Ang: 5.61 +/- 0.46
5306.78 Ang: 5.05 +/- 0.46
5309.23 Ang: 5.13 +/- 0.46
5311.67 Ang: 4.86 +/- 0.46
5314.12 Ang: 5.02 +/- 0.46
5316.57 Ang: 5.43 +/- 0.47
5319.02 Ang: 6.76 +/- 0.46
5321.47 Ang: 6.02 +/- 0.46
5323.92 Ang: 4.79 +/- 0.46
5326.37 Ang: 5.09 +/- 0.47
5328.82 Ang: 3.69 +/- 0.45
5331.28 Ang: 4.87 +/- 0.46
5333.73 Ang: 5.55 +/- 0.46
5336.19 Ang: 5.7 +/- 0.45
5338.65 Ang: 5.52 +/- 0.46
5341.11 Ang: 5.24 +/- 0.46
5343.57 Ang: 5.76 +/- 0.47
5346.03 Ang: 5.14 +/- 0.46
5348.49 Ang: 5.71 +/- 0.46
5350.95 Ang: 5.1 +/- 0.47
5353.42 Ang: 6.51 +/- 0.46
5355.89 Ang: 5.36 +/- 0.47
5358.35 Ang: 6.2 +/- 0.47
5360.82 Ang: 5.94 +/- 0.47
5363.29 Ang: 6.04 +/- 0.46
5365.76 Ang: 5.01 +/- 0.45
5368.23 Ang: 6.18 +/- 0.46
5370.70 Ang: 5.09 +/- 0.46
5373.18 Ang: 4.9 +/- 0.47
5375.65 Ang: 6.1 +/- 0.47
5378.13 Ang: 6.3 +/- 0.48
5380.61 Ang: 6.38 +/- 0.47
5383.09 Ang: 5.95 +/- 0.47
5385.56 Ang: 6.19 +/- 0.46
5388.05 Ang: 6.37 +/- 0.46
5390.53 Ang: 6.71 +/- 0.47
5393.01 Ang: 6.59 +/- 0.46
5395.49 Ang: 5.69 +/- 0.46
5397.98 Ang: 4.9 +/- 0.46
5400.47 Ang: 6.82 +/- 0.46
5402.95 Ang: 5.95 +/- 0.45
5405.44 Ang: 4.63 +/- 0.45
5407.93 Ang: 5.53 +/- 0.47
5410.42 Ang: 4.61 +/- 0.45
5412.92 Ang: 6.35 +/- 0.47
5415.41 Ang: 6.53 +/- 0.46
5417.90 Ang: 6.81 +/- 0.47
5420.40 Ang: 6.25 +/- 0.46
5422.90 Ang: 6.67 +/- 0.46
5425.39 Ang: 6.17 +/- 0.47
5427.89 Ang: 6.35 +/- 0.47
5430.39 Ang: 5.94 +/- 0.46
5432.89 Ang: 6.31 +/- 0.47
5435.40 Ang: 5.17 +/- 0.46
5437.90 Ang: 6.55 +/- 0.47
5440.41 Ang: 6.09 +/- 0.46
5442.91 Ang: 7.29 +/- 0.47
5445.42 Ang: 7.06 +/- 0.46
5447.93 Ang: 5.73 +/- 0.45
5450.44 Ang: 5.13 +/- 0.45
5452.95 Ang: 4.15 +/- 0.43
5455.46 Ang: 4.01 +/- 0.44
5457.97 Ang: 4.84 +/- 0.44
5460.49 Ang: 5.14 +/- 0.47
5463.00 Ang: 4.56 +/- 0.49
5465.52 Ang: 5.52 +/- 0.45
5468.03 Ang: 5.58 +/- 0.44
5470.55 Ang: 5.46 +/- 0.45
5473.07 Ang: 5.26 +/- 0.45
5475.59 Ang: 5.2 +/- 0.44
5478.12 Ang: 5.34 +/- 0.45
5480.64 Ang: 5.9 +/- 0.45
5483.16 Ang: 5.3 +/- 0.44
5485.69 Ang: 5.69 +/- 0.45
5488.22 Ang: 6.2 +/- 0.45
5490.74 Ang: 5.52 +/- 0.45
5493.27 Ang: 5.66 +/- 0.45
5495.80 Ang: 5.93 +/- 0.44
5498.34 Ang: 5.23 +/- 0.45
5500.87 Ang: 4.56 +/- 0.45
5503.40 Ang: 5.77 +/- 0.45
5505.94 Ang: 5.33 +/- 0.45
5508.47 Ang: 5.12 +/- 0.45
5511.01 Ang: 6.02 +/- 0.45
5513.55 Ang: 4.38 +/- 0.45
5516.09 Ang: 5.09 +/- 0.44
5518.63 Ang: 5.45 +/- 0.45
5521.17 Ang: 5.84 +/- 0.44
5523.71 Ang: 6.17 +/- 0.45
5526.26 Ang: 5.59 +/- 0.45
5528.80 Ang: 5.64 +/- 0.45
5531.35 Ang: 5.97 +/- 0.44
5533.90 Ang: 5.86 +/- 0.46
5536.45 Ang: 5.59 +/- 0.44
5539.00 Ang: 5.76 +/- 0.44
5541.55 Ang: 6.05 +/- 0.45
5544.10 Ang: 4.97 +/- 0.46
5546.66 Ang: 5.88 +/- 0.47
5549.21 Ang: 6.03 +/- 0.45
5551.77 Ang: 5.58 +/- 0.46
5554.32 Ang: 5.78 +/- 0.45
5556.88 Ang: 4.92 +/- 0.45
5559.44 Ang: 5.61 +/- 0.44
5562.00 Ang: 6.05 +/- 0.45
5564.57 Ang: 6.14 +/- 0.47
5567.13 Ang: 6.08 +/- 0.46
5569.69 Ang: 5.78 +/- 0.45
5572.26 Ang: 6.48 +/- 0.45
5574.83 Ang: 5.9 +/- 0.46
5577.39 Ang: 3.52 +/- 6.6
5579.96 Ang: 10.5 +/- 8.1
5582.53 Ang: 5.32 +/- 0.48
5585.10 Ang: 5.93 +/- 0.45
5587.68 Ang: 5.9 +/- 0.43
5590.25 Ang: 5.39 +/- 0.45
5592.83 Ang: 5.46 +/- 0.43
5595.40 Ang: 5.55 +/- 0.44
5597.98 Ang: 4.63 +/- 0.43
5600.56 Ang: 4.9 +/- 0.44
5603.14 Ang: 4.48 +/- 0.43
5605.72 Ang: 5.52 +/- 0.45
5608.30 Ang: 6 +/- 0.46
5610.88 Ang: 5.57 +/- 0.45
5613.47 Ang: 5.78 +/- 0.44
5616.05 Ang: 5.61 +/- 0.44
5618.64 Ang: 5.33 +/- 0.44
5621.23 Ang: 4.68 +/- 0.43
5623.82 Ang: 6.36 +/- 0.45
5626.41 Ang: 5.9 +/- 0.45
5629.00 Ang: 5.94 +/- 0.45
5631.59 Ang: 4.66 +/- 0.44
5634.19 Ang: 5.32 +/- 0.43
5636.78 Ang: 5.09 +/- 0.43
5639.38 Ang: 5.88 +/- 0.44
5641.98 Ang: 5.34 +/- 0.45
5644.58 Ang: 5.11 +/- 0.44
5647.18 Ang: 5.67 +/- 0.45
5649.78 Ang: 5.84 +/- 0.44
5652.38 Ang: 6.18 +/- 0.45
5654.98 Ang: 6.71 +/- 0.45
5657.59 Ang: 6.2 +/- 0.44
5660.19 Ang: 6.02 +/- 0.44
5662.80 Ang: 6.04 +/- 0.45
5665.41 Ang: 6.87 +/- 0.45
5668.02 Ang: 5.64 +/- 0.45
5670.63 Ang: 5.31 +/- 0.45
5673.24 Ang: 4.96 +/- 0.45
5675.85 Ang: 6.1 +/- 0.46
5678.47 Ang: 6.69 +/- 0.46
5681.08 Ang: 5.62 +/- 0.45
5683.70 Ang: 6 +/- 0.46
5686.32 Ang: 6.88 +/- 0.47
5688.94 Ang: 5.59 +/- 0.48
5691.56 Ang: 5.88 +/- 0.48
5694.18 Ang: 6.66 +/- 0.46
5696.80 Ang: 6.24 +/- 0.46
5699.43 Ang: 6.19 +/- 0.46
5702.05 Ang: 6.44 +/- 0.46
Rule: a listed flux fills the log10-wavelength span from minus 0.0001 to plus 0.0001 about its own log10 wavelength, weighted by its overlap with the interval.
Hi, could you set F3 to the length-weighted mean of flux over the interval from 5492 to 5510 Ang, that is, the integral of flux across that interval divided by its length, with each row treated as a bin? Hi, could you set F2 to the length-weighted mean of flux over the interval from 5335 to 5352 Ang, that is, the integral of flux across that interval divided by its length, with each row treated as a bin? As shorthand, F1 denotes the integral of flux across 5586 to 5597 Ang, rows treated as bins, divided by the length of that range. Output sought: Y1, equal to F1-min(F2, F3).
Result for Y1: 0.2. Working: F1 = 5.6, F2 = 5.5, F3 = 5.38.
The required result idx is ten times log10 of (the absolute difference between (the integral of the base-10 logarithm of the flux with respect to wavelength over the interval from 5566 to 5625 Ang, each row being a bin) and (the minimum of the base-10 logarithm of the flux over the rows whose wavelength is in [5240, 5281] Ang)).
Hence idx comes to 16.4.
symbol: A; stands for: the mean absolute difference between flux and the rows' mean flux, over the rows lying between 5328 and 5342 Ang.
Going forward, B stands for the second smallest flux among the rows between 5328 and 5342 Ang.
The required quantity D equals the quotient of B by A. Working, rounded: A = 0.54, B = 4.87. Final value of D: 9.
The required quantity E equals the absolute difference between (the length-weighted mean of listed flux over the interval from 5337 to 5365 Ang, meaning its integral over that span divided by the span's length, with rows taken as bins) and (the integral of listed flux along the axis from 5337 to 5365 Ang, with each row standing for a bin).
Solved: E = 153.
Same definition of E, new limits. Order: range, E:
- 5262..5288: 121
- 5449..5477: 135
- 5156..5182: 85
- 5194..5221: 100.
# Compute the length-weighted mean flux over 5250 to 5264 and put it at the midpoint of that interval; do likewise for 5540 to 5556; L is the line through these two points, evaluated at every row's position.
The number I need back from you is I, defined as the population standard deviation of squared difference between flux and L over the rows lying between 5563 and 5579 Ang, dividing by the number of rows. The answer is 1.9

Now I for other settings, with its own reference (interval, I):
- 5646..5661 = 0.1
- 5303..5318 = 0.2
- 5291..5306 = 0.4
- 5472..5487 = 0.1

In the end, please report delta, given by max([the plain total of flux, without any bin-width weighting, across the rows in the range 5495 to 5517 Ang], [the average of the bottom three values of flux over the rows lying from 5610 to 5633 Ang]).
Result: 47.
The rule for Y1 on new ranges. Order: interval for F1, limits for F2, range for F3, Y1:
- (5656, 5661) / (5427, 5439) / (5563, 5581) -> 0.1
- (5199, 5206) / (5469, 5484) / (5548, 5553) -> -1.8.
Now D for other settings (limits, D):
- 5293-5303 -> 7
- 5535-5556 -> 23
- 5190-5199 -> 9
